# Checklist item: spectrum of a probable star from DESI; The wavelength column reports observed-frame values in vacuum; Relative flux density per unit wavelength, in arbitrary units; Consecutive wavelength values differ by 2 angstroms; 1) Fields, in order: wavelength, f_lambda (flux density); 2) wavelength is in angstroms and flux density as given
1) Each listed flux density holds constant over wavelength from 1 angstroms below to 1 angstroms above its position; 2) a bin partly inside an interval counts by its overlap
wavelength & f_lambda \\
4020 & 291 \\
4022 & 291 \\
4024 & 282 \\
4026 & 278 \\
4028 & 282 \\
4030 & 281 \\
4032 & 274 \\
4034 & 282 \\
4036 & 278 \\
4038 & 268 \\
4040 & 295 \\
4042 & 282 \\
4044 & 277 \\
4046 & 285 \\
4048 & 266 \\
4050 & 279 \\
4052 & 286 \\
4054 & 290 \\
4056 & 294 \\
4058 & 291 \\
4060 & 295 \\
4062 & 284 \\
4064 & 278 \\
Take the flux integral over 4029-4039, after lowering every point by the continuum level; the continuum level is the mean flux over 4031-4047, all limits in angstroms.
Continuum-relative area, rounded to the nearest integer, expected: -35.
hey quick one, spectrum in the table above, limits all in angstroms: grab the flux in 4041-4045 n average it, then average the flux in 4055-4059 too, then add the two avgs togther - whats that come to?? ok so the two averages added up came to 572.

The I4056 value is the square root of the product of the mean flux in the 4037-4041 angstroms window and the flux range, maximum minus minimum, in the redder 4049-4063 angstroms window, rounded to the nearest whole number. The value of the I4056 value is 67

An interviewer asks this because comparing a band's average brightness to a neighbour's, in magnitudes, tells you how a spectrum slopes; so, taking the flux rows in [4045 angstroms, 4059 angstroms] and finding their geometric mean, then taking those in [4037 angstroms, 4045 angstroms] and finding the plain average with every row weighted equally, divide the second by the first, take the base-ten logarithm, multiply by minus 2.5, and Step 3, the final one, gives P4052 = 0.015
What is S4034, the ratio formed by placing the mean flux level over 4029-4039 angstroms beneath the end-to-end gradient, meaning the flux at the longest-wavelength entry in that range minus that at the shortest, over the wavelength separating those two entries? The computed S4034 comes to -0.0059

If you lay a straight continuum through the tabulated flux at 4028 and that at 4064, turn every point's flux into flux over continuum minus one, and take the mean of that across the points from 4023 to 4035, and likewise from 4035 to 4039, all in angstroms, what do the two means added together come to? -0.036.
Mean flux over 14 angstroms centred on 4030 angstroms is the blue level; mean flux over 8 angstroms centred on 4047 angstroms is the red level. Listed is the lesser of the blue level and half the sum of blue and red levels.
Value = 278.2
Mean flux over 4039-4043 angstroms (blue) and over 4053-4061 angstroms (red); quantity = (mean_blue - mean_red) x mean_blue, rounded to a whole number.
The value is -1154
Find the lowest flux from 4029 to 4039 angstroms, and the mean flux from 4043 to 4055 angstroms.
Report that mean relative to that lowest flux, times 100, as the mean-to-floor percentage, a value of 105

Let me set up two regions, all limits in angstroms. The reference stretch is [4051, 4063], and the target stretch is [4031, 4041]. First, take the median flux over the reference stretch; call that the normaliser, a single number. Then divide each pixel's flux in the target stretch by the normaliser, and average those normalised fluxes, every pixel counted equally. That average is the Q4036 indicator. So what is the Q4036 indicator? 0.962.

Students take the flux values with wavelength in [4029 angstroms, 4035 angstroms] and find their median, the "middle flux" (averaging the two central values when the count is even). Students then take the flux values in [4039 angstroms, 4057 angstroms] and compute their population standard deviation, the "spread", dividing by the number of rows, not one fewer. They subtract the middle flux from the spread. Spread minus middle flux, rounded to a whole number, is -272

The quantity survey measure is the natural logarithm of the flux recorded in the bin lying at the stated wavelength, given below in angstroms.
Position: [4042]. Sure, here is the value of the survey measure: 5.64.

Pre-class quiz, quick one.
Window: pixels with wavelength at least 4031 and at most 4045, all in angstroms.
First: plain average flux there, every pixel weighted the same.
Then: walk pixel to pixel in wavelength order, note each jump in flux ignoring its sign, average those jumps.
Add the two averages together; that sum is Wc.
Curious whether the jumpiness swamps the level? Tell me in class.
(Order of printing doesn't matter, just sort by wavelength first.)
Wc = 291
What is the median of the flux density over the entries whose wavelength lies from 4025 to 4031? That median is 281.0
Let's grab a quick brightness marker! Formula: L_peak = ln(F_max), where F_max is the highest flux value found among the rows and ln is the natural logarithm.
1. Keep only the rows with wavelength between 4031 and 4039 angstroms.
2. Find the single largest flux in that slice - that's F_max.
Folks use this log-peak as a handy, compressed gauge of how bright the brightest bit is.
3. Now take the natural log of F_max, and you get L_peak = 5.64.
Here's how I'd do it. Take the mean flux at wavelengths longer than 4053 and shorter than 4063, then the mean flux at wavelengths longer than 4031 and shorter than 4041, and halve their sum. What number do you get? 285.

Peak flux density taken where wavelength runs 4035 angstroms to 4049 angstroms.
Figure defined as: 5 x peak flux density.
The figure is 1475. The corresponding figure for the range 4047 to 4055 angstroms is 1450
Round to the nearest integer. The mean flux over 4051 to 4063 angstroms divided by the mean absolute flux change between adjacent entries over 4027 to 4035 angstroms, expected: 54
